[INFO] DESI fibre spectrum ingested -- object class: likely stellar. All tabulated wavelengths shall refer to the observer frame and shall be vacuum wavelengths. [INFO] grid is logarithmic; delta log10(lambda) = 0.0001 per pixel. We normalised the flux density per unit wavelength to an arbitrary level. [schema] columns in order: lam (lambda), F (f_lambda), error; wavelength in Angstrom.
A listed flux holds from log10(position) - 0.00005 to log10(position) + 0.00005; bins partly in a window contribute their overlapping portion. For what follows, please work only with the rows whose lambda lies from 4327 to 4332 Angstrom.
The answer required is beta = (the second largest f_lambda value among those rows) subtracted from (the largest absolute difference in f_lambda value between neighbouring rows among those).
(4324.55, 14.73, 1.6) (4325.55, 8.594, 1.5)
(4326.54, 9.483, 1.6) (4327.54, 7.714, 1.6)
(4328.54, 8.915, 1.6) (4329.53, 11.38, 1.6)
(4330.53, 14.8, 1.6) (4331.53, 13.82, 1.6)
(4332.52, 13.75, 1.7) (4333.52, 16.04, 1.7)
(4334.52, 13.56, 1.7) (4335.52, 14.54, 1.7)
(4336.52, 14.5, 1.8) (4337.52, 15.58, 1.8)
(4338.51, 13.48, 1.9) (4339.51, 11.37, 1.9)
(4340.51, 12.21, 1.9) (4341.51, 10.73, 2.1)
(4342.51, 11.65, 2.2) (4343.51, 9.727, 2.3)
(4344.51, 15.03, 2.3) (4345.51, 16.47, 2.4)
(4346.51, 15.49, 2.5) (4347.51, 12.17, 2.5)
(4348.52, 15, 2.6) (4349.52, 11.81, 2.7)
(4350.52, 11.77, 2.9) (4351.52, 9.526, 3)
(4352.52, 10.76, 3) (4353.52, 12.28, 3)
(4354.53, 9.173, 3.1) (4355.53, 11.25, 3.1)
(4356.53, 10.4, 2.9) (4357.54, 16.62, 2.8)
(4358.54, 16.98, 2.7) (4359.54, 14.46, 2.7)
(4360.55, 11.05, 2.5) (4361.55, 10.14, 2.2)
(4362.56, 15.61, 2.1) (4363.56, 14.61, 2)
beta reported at -10.4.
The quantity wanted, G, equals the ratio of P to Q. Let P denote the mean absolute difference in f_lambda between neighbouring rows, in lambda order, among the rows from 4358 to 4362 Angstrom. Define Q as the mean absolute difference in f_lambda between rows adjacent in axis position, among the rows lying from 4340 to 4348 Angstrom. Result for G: 1.04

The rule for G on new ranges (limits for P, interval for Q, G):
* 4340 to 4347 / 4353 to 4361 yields 0.76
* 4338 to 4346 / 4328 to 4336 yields 1.10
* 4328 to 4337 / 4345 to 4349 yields 0.67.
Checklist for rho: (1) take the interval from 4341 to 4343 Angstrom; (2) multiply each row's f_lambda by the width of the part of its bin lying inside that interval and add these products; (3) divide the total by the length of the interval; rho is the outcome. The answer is 11.2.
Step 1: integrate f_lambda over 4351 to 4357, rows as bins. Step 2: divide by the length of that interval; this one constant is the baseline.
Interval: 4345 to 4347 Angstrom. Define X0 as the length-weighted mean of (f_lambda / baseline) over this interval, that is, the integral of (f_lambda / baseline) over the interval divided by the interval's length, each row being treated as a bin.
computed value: 1.51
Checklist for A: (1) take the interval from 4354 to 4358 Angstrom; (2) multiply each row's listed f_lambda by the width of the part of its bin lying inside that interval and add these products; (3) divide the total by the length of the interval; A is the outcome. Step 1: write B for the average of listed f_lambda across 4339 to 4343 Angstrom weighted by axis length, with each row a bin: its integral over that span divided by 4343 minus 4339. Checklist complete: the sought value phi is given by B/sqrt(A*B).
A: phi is 0.99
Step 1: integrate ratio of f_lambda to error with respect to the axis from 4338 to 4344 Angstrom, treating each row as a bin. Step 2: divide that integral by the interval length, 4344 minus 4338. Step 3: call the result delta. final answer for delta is 5.7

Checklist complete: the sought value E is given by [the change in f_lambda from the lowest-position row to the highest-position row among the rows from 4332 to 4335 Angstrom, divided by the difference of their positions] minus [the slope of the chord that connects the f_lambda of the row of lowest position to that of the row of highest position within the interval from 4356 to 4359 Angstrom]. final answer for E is -3.4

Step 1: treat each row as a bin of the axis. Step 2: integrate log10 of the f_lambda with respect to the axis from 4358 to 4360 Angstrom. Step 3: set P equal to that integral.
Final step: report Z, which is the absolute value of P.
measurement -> 2.40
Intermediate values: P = 2.40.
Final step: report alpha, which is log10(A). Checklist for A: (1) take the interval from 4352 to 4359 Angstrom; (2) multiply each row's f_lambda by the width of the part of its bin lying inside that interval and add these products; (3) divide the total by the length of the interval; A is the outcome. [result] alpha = 1.10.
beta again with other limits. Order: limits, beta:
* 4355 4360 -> -10.4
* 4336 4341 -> -12.4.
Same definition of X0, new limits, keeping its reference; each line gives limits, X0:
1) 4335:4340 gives 1.31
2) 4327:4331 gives 1.01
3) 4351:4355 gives 0.99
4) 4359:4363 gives 1.21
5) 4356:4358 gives 1.27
